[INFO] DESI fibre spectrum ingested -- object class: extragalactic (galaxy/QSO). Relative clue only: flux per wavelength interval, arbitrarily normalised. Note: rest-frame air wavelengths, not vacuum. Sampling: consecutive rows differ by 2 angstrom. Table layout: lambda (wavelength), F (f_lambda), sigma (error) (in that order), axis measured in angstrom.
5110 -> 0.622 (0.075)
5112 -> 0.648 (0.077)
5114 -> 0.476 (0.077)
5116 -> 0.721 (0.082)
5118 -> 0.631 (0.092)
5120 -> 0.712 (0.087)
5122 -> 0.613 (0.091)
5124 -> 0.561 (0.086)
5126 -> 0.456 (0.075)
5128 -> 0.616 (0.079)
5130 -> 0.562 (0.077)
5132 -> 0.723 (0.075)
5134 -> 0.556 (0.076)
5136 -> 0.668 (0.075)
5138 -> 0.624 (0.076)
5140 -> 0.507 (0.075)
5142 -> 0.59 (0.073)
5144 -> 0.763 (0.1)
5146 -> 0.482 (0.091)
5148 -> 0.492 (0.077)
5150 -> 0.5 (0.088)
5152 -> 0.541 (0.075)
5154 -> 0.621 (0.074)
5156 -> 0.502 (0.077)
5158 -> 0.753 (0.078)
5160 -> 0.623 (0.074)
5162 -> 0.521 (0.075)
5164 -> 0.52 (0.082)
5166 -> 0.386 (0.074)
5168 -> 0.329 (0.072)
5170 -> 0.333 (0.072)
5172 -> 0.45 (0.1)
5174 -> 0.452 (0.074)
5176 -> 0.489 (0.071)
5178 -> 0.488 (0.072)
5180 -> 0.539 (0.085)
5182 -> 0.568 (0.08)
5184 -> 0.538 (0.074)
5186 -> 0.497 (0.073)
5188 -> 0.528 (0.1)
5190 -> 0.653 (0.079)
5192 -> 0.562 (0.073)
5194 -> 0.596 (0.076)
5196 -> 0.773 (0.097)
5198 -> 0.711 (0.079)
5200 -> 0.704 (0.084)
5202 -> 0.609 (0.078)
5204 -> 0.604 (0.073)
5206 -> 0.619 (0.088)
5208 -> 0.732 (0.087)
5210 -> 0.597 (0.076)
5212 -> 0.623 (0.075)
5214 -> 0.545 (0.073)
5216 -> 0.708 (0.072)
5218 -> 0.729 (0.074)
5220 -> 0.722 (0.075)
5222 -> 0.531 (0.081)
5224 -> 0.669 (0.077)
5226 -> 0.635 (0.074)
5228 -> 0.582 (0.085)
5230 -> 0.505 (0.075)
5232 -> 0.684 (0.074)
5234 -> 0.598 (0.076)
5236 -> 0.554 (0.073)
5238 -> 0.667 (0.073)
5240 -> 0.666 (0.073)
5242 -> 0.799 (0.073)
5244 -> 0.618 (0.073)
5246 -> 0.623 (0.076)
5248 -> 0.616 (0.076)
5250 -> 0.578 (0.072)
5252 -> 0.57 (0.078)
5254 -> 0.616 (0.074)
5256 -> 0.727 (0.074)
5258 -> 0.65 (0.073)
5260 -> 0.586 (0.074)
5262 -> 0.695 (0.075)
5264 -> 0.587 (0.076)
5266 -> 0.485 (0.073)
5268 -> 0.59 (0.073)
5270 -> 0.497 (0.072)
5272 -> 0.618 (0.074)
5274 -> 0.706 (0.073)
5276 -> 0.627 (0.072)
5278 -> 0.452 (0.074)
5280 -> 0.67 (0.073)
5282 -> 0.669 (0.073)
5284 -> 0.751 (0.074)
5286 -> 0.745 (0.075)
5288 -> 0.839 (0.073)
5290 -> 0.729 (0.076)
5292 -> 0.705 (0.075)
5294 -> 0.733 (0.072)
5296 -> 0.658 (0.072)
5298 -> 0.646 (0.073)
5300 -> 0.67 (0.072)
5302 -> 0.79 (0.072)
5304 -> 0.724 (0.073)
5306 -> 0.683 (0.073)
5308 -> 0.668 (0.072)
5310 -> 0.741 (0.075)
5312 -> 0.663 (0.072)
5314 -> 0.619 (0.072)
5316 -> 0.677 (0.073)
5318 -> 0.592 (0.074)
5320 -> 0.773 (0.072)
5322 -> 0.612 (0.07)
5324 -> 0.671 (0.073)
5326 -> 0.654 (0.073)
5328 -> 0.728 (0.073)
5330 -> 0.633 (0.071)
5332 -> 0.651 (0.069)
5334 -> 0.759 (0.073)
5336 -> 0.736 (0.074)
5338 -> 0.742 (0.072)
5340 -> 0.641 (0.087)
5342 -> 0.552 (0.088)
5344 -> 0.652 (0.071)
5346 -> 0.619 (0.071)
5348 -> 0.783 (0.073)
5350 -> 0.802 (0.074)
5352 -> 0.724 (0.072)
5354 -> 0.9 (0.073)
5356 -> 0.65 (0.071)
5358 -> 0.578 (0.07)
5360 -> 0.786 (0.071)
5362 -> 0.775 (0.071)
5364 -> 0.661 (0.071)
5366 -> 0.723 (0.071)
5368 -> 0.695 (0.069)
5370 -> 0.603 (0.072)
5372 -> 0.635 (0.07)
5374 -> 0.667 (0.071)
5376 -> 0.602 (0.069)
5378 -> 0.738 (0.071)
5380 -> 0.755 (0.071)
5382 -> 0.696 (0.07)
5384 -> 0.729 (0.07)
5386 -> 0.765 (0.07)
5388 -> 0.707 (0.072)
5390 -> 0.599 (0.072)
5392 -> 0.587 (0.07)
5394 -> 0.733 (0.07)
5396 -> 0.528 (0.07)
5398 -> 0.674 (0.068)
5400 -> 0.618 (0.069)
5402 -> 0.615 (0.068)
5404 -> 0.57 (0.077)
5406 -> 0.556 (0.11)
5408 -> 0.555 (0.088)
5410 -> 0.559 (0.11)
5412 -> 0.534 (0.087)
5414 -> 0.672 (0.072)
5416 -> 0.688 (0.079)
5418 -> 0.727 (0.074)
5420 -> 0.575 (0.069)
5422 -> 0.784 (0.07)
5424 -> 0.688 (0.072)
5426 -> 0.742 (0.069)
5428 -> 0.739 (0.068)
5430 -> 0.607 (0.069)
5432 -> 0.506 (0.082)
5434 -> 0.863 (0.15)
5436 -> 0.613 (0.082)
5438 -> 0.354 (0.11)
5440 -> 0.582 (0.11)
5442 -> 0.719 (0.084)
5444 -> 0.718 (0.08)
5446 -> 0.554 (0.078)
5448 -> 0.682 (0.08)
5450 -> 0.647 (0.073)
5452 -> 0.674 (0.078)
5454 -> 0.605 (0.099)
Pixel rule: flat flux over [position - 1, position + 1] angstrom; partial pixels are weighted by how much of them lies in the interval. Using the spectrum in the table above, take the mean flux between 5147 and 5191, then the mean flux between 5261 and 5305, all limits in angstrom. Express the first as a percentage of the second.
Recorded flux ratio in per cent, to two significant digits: 78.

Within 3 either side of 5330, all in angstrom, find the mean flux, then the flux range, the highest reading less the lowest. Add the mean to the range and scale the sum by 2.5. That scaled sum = 1.9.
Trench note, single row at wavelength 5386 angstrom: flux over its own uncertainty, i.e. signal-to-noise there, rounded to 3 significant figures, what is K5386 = 10.9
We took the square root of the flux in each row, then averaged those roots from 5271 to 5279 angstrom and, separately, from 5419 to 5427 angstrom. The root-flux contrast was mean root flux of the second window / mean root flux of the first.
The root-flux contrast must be 1.08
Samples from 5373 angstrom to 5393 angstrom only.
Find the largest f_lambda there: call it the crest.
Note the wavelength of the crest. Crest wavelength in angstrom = 5386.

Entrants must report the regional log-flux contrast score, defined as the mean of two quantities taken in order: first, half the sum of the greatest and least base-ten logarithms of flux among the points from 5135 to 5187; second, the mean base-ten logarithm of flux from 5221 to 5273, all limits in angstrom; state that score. -0.258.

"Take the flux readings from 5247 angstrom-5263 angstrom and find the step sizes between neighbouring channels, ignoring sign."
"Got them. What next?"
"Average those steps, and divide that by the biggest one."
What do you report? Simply 0.58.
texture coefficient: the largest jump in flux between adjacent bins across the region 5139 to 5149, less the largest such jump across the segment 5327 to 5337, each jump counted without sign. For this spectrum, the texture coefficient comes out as 0.17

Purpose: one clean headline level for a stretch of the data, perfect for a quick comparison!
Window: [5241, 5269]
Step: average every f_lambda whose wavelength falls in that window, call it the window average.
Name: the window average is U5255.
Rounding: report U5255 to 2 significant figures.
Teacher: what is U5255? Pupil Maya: 0.62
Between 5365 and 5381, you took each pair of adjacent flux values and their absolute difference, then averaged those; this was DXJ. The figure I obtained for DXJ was 0.057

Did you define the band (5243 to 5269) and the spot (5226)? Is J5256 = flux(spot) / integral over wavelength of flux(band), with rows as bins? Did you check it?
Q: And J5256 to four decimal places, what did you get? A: 0.0400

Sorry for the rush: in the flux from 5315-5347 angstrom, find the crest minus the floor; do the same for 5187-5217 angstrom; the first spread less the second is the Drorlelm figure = -0.02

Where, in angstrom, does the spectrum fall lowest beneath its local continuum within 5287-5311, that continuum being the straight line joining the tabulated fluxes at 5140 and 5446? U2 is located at 5298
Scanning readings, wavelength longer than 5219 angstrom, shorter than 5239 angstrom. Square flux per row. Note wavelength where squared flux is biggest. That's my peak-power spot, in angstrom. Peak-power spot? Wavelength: 5220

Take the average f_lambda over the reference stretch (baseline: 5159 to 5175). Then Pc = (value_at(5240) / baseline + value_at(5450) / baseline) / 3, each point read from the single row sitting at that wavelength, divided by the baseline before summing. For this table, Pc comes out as 0.97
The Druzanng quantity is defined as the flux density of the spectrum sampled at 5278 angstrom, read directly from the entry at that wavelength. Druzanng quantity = 0.452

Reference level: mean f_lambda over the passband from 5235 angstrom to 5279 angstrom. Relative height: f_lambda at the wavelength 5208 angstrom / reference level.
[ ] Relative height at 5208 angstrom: 1.19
